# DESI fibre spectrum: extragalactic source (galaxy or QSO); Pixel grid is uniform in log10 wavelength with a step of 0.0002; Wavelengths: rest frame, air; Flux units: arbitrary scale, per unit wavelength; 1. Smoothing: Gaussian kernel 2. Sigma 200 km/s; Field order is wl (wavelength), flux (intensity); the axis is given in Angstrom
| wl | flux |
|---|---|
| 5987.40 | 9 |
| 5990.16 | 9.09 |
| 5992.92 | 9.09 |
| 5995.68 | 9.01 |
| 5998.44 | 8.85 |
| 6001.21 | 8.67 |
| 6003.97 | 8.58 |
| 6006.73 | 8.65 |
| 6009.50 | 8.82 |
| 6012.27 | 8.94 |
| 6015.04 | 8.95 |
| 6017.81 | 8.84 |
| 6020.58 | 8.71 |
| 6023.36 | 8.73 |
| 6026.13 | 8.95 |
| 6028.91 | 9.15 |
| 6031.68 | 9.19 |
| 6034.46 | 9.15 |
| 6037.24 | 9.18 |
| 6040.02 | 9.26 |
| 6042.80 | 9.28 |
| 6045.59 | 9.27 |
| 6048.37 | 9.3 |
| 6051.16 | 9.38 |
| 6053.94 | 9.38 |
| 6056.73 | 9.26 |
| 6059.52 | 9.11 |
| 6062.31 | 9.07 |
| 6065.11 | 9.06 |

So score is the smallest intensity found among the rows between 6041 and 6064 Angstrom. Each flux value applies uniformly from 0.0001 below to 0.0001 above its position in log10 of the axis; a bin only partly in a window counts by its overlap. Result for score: 9.07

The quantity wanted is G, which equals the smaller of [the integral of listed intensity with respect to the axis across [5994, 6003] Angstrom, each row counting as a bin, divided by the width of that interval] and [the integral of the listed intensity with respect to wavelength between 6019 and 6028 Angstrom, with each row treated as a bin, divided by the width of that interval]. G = 8.81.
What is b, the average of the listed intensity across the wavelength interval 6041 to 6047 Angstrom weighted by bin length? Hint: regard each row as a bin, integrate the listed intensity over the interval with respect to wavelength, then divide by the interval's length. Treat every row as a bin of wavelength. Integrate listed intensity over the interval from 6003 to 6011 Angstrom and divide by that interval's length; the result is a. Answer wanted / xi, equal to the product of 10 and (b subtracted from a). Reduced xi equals -5.8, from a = 8.7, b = 9.27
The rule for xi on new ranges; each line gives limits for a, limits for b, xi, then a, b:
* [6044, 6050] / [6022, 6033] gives 2.7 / 9.3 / 9.01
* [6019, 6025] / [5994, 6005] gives -0.6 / 8.7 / 8.79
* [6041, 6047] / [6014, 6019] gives 3.8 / 9.3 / 8.89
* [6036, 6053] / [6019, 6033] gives 3.4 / 9.3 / 8.95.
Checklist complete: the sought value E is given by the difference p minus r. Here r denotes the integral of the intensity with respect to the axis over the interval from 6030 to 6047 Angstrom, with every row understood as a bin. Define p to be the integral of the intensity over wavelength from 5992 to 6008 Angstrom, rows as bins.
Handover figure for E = -16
